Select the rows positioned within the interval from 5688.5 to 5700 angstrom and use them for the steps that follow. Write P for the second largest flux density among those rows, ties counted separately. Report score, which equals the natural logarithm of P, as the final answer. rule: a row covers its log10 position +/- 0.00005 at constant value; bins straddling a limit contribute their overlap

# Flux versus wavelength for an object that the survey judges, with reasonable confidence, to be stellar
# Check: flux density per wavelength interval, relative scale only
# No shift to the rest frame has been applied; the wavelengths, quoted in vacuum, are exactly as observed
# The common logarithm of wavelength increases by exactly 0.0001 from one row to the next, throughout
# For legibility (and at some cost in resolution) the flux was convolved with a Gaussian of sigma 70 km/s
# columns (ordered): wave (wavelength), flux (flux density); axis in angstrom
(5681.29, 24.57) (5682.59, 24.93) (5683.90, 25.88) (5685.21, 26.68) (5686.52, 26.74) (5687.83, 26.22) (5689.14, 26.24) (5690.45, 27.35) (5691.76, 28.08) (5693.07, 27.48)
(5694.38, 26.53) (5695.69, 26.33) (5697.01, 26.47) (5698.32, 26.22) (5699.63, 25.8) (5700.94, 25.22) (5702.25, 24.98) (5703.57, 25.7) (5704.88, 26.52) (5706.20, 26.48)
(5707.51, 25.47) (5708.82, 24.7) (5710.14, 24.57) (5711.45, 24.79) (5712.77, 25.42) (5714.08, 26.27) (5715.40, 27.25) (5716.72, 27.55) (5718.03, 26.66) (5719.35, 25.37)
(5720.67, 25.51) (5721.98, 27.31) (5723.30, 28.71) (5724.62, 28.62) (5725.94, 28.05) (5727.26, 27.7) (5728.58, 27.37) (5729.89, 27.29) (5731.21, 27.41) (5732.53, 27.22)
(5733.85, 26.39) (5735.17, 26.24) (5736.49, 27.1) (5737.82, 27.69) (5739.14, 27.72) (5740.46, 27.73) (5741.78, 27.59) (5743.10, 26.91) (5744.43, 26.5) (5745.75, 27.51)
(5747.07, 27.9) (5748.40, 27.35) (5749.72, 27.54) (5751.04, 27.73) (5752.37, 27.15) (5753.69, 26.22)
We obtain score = 3.31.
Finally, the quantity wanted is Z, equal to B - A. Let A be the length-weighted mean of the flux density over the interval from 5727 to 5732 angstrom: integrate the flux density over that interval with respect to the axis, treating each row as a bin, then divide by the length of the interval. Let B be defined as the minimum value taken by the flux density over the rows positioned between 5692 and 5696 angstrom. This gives -1.1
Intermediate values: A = 27.5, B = 26.33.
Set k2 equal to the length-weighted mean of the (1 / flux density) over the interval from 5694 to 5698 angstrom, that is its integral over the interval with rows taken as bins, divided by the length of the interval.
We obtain 0.0378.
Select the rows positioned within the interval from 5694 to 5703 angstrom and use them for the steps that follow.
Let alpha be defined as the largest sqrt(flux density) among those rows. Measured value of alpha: 5.15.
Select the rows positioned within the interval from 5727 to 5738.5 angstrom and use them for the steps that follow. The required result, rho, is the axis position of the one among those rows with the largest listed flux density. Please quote 5727.26 angstrom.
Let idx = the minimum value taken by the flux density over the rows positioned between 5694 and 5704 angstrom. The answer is 24.98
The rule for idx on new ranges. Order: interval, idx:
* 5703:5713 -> 24.57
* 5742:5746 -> 26.5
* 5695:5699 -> 26.22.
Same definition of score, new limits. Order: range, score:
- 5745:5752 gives 3.32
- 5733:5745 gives 3.32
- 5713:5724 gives 3.32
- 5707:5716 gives 3.27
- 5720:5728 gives 3.35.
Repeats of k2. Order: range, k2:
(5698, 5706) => 0.0388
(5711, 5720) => 0.0382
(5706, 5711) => 0.0398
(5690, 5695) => 0.0366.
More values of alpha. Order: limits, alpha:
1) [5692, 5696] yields 5.24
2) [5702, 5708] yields 5.15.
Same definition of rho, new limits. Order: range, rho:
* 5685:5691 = 5690.45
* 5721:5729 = 5723.30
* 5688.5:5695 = 5691.76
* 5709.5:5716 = 5715.40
